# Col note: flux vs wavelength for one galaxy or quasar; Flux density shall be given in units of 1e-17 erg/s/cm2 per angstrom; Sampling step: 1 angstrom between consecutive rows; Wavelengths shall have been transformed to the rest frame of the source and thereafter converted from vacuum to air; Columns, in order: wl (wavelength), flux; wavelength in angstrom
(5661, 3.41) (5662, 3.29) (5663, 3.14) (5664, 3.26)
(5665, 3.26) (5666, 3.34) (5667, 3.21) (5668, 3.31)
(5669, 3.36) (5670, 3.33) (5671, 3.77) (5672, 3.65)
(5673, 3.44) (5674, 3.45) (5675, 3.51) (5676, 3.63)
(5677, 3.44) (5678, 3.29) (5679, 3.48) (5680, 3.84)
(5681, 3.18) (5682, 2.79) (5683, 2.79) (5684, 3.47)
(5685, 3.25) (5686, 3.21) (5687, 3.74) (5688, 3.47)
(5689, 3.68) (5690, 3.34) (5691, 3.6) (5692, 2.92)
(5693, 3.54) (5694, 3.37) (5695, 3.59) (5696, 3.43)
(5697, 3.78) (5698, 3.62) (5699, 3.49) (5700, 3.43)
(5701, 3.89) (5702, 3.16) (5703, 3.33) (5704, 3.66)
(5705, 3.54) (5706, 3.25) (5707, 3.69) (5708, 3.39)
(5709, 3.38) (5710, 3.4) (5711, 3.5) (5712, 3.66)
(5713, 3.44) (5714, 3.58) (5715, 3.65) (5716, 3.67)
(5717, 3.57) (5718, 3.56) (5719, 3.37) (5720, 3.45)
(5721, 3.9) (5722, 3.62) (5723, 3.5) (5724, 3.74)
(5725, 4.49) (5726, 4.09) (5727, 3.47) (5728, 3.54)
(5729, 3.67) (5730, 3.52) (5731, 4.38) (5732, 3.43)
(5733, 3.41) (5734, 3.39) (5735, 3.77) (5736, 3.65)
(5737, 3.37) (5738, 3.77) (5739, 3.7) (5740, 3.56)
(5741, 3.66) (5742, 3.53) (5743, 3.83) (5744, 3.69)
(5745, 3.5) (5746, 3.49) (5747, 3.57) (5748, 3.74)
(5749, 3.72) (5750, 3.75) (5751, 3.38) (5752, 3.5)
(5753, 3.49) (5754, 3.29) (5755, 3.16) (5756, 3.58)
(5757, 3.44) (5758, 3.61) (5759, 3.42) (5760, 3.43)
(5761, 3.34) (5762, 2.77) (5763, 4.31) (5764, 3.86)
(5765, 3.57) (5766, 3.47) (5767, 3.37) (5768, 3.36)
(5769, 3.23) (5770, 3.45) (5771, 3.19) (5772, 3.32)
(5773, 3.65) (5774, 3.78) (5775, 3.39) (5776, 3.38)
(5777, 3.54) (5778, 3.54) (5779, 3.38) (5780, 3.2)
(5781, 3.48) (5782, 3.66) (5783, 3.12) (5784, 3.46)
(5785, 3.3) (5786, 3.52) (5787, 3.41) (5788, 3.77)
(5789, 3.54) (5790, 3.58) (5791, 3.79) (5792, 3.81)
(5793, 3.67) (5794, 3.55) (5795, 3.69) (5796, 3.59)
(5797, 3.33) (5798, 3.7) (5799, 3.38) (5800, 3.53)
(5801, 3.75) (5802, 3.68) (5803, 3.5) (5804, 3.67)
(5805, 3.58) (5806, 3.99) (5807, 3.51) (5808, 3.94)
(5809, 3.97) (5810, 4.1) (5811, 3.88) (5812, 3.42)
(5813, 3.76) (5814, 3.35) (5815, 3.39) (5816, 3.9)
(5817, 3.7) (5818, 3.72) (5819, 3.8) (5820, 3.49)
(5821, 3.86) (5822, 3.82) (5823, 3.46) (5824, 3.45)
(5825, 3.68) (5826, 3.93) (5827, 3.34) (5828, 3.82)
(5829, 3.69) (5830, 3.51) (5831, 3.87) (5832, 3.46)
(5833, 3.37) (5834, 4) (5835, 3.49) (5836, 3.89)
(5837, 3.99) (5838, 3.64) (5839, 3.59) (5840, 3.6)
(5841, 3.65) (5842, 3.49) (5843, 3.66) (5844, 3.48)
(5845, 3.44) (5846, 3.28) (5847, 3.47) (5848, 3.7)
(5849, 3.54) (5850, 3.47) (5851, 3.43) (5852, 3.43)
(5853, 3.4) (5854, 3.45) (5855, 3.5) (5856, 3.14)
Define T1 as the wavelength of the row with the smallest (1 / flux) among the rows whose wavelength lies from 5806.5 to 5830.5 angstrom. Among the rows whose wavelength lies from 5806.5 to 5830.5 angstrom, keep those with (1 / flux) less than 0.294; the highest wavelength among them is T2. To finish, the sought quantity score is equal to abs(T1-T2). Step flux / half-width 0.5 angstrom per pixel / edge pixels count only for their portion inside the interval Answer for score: 20 angstrom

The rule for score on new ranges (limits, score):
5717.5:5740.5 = 15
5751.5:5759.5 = 1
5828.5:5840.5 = 6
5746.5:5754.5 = 3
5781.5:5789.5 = 1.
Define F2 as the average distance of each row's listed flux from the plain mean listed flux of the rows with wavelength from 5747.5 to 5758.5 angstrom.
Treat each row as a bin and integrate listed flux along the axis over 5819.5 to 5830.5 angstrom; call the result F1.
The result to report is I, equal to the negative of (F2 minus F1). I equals 39.9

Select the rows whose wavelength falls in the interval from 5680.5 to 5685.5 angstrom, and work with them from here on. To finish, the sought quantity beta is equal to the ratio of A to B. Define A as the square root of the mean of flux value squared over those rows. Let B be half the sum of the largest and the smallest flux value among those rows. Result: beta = 0.99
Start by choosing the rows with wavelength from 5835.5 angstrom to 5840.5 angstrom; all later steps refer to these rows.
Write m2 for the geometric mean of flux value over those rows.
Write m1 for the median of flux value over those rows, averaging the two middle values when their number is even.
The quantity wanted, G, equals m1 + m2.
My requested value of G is 7.4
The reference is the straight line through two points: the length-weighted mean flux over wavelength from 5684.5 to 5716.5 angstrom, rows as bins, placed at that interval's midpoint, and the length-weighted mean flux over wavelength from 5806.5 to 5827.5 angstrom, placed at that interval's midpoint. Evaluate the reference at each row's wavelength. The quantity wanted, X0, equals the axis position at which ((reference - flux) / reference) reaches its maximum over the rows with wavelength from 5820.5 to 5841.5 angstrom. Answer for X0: 5827 angstrom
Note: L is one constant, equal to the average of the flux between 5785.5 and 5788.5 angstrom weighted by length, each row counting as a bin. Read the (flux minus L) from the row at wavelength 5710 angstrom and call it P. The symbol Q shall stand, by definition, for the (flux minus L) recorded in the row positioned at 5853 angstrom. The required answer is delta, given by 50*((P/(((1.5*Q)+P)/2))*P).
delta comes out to -7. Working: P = -0.17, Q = -0.17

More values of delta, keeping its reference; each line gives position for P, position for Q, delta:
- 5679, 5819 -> 3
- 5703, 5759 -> -12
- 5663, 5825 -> -71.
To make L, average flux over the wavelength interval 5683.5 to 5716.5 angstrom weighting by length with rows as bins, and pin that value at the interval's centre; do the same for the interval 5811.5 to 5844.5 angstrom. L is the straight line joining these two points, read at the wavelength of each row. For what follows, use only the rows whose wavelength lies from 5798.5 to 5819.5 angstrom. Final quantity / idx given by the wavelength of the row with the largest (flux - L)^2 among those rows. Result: 5810 angstrom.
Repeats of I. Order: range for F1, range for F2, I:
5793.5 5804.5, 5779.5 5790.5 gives 39.2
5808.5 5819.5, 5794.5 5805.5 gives 40.9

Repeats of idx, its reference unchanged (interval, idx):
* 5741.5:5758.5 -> 5755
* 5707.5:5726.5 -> 5725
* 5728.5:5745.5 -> 5731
